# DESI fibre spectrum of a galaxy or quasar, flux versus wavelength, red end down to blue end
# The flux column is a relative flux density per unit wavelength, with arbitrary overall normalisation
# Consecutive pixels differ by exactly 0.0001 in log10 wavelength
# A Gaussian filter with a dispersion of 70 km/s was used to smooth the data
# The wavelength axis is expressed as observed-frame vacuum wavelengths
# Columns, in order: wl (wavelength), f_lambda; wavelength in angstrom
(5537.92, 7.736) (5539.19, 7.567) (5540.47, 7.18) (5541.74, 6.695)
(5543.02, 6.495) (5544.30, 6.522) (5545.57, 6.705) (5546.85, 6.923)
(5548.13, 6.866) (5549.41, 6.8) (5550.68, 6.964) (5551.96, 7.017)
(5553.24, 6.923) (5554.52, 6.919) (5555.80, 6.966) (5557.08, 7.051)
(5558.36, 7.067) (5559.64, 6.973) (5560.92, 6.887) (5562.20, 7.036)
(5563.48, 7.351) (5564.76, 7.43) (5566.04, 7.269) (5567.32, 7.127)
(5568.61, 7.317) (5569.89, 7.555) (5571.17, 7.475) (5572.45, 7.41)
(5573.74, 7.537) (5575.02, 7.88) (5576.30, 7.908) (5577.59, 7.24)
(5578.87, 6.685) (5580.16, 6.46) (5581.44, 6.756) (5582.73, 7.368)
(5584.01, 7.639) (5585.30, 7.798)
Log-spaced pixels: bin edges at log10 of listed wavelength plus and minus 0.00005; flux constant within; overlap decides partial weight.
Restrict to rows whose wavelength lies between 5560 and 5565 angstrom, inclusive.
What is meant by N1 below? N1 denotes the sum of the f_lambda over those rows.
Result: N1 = 29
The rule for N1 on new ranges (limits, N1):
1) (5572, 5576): 23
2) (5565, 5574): 52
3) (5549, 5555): 35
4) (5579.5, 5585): 28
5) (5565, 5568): 14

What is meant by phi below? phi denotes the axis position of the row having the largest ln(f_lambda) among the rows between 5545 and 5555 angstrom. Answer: 5551.96 angstrom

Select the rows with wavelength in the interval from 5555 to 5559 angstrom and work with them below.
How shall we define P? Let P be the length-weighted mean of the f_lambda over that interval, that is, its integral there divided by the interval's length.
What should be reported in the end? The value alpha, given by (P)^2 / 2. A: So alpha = 25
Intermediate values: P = 7.0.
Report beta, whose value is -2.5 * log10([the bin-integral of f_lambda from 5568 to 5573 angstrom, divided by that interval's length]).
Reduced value -2.181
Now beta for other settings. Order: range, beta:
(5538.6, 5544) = -2.104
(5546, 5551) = -2.093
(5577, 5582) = -2.079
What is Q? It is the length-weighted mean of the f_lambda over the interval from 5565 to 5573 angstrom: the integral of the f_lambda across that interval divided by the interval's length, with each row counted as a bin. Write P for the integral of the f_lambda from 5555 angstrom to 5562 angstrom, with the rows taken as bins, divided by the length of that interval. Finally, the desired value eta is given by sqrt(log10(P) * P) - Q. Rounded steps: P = 6.99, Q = 7.36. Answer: -4.9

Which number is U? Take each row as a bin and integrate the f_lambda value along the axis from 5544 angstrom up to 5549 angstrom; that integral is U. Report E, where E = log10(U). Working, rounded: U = 33.9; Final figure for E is 1.53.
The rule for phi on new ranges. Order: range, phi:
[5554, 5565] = 5564.76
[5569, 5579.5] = 5576.30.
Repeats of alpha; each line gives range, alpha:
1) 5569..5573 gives 28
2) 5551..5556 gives 24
